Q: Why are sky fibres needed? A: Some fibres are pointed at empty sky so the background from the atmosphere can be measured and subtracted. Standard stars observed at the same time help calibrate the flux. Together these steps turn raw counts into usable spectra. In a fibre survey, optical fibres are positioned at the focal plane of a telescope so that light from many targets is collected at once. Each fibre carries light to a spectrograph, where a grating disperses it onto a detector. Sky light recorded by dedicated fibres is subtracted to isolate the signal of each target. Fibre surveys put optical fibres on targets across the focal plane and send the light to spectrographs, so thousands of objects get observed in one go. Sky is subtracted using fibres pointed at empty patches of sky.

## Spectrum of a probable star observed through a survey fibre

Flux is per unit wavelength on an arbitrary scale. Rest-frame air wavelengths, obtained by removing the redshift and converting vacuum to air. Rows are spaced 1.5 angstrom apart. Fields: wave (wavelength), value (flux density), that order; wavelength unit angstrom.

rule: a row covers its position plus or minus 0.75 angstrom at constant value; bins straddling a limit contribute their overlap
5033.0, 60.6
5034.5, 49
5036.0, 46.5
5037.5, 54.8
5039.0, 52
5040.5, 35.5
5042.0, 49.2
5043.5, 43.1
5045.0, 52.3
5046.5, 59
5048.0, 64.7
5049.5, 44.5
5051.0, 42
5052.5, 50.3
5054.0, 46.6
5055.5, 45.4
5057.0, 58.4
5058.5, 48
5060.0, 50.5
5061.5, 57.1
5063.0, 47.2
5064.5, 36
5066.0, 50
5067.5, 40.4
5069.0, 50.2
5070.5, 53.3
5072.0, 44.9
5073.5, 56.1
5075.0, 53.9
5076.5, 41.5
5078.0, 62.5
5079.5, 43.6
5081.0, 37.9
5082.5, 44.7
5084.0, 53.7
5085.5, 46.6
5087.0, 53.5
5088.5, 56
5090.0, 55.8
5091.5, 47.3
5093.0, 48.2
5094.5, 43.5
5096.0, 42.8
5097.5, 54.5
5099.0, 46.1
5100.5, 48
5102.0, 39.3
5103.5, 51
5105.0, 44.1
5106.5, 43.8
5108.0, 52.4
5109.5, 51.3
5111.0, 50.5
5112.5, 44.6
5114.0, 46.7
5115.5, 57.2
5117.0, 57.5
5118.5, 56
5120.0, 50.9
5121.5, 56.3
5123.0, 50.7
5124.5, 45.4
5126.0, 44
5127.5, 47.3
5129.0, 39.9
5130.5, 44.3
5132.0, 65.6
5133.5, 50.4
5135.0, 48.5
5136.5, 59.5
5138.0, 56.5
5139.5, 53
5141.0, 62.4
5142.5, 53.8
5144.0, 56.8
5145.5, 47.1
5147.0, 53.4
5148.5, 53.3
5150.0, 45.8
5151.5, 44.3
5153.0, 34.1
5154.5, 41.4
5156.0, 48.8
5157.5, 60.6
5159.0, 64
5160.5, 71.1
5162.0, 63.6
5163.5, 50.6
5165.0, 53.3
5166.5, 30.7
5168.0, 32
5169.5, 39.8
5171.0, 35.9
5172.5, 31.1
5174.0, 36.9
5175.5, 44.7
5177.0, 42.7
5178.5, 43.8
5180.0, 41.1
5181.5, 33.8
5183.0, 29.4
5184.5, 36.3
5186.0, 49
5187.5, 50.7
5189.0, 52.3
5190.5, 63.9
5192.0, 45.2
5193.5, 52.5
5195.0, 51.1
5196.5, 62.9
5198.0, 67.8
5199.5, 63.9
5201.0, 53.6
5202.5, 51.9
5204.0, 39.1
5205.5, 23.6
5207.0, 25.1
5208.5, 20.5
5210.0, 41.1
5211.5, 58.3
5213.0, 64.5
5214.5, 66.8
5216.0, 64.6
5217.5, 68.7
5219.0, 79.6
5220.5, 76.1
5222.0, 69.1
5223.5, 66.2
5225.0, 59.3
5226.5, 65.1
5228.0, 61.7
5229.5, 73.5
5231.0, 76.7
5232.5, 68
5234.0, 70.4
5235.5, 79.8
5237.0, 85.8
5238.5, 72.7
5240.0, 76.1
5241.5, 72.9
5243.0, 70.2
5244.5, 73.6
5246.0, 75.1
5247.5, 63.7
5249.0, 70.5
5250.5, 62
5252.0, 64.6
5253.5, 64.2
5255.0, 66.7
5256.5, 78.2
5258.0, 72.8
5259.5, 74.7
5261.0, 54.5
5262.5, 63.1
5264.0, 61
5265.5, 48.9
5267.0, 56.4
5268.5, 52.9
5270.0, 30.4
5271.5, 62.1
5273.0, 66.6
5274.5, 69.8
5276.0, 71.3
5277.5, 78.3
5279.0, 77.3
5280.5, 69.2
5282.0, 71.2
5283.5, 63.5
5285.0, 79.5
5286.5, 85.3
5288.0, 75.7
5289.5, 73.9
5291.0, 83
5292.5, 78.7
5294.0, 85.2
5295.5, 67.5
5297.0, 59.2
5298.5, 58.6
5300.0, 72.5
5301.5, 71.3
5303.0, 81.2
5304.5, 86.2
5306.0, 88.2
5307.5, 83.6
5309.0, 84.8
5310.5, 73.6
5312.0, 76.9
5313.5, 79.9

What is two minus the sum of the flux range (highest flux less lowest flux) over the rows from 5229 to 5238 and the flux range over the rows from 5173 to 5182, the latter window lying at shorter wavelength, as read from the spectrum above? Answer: -27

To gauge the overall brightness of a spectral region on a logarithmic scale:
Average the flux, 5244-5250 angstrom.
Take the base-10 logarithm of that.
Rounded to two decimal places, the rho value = 1.85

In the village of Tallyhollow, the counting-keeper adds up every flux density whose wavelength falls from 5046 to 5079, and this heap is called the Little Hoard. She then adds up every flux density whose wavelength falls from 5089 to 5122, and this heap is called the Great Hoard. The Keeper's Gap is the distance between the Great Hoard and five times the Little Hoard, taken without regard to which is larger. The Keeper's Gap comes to 4425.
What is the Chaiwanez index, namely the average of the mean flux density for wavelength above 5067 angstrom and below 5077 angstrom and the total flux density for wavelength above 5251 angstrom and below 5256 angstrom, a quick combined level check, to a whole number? 122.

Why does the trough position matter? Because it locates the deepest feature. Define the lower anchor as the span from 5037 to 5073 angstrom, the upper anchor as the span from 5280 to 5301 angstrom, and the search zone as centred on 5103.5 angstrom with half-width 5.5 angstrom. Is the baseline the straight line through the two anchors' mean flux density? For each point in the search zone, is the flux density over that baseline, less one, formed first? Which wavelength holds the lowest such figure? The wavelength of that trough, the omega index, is 5102.0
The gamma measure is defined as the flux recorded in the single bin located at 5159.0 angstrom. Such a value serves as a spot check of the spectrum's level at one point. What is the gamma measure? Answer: 64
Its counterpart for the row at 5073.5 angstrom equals 56.1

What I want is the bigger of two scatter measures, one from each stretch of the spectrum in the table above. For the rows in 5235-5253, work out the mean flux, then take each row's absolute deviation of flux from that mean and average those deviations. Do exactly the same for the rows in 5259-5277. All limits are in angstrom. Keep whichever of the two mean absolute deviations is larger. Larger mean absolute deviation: 9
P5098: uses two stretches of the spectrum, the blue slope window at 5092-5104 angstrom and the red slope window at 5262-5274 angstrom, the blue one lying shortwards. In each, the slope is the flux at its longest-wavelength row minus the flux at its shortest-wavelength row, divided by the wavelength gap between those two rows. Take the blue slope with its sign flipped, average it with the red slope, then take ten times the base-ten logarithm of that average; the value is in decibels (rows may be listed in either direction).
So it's -15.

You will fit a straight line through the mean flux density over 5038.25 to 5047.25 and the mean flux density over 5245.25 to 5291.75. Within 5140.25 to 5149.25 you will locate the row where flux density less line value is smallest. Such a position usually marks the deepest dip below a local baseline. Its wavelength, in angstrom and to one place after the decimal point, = 5145.5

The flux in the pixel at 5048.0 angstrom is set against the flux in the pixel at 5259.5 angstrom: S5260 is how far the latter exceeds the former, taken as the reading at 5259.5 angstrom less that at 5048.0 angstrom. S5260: 10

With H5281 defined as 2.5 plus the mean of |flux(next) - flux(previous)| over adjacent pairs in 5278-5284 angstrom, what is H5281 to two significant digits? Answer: 8.4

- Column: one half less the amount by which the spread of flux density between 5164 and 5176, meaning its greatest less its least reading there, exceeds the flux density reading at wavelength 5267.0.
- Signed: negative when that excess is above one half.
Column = 34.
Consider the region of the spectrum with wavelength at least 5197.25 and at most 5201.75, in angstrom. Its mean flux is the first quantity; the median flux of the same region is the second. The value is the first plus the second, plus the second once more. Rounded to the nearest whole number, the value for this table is 190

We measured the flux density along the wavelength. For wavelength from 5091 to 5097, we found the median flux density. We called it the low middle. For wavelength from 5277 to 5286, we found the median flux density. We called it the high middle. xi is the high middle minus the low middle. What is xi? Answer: 29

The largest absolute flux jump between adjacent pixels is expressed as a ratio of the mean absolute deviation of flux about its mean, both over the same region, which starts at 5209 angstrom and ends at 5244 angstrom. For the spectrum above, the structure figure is 2.6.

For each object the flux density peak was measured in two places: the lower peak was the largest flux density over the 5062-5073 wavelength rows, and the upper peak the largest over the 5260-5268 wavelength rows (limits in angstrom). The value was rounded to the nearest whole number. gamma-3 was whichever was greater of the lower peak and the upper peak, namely 63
